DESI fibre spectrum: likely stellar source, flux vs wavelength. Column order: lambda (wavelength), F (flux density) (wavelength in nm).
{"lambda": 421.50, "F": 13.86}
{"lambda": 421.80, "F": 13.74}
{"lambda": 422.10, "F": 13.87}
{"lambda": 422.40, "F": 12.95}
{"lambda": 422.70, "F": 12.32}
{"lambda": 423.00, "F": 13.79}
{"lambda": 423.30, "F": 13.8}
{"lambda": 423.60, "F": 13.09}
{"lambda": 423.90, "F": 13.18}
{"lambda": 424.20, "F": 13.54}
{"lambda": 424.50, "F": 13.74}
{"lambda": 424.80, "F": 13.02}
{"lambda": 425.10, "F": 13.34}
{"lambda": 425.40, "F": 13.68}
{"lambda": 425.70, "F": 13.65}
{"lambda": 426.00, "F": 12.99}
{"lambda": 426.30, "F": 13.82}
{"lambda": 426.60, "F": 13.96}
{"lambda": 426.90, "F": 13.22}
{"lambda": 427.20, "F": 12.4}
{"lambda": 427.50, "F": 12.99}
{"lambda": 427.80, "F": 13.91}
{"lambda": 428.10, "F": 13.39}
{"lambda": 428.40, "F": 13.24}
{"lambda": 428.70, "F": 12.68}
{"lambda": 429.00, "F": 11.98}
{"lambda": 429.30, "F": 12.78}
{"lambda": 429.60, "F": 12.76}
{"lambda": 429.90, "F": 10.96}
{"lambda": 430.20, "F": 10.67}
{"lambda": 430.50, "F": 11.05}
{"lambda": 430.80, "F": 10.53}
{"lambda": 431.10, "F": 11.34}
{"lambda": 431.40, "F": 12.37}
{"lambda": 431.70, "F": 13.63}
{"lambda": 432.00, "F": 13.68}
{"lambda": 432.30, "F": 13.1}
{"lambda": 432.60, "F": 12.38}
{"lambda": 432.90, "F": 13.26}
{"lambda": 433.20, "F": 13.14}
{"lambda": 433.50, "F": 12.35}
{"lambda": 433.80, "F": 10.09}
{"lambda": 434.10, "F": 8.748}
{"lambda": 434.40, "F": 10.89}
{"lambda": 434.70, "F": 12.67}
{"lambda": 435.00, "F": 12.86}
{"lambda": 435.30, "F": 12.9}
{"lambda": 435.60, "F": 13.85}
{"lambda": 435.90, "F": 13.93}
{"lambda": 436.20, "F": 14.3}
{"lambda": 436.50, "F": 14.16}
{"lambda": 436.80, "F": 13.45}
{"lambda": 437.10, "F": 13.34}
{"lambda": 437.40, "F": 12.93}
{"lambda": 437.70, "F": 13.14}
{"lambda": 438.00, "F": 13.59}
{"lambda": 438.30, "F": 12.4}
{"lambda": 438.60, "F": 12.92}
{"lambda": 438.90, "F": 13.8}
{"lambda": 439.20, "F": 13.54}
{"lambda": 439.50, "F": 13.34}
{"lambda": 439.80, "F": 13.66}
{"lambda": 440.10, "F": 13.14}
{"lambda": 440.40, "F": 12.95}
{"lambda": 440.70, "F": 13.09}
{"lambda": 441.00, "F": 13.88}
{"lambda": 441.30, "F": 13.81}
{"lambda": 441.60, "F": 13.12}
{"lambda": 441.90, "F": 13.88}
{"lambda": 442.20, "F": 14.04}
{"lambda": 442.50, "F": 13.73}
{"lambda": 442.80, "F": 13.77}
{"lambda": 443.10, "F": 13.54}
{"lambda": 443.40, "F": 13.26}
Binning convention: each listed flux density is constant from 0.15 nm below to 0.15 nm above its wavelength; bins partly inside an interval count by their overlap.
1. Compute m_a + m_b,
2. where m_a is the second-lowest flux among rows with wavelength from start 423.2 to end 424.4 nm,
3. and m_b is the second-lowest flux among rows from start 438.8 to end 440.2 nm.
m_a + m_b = 26.5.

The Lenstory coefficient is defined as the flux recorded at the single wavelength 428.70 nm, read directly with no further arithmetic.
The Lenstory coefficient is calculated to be 12.68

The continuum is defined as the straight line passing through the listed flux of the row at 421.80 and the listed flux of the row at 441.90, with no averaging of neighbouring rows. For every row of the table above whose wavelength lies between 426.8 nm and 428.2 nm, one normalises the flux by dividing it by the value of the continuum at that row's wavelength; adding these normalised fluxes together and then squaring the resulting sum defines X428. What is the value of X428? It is 22.9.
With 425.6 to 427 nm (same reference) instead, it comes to 24.1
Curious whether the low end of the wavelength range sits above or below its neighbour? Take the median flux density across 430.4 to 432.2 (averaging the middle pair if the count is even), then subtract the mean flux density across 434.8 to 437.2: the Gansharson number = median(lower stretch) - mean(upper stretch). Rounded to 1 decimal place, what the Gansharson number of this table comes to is -1.7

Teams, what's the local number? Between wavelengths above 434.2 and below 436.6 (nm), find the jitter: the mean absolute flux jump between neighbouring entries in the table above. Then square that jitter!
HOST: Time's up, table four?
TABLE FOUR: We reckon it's 0.26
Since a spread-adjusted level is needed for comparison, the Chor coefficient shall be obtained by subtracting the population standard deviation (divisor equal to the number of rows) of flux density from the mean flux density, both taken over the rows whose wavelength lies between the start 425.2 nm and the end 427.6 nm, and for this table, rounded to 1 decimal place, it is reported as 12.8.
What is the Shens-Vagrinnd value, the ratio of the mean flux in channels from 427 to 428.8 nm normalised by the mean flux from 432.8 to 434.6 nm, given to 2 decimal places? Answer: 1.15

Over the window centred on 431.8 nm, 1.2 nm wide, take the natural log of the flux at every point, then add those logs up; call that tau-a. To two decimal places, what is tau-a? 10.32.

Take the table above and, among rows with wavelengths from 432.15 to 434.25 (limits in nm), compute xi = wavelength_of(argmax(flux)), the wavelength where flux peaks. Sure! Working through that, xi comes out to 432.90 nm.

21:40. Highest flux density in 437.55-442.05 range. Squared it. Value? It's 193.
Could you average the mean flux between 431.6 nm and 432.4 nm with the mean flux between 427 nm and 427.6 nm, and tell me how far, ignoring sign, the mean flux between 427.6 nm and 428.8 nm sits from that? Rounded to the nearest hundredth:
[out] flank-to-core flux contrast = 0.22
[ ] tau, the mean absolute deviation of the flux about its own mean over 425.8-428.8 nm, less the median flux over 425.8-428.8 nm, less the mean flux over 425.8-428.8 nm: -26.1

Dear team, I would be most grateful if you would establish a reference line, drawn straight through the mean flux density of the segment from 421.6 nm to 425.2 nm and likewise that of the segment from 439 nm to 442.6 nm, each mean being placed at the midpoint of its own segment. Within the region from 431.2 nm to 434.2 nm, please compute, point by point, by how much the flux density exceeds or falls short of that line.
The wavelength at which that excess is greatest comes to 432.00 nm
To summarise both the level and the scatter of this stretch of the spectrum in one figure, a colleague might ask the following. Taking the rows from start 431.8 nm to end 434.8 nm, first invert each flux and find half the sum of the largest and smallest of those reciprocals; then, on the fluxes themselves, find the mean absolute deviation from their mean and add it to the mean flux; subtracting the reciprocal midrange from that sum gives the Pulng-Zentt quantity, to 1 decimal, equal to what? 13.2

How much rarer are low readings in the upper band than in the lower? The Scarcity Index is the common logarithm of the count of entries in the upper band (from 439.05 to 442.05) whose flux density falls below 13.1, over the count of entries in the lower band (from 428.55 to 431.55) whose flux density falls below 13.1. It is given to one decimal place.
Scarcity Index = -0.7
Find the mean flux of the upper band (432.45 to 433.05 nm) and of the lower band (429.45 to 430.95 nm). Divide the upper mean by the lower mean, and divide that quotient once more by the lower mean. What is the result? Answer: 0.102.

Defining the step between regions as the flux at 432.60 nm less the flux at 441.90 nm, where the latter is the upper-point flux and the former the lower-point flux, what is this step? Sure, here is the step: -1.5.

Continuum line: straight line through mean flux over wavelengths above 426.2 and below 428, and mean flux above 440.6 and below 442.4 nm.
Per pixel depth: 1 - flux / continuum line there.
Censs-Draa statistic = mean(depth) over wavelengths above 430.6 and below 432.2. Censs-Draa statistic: 0.09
